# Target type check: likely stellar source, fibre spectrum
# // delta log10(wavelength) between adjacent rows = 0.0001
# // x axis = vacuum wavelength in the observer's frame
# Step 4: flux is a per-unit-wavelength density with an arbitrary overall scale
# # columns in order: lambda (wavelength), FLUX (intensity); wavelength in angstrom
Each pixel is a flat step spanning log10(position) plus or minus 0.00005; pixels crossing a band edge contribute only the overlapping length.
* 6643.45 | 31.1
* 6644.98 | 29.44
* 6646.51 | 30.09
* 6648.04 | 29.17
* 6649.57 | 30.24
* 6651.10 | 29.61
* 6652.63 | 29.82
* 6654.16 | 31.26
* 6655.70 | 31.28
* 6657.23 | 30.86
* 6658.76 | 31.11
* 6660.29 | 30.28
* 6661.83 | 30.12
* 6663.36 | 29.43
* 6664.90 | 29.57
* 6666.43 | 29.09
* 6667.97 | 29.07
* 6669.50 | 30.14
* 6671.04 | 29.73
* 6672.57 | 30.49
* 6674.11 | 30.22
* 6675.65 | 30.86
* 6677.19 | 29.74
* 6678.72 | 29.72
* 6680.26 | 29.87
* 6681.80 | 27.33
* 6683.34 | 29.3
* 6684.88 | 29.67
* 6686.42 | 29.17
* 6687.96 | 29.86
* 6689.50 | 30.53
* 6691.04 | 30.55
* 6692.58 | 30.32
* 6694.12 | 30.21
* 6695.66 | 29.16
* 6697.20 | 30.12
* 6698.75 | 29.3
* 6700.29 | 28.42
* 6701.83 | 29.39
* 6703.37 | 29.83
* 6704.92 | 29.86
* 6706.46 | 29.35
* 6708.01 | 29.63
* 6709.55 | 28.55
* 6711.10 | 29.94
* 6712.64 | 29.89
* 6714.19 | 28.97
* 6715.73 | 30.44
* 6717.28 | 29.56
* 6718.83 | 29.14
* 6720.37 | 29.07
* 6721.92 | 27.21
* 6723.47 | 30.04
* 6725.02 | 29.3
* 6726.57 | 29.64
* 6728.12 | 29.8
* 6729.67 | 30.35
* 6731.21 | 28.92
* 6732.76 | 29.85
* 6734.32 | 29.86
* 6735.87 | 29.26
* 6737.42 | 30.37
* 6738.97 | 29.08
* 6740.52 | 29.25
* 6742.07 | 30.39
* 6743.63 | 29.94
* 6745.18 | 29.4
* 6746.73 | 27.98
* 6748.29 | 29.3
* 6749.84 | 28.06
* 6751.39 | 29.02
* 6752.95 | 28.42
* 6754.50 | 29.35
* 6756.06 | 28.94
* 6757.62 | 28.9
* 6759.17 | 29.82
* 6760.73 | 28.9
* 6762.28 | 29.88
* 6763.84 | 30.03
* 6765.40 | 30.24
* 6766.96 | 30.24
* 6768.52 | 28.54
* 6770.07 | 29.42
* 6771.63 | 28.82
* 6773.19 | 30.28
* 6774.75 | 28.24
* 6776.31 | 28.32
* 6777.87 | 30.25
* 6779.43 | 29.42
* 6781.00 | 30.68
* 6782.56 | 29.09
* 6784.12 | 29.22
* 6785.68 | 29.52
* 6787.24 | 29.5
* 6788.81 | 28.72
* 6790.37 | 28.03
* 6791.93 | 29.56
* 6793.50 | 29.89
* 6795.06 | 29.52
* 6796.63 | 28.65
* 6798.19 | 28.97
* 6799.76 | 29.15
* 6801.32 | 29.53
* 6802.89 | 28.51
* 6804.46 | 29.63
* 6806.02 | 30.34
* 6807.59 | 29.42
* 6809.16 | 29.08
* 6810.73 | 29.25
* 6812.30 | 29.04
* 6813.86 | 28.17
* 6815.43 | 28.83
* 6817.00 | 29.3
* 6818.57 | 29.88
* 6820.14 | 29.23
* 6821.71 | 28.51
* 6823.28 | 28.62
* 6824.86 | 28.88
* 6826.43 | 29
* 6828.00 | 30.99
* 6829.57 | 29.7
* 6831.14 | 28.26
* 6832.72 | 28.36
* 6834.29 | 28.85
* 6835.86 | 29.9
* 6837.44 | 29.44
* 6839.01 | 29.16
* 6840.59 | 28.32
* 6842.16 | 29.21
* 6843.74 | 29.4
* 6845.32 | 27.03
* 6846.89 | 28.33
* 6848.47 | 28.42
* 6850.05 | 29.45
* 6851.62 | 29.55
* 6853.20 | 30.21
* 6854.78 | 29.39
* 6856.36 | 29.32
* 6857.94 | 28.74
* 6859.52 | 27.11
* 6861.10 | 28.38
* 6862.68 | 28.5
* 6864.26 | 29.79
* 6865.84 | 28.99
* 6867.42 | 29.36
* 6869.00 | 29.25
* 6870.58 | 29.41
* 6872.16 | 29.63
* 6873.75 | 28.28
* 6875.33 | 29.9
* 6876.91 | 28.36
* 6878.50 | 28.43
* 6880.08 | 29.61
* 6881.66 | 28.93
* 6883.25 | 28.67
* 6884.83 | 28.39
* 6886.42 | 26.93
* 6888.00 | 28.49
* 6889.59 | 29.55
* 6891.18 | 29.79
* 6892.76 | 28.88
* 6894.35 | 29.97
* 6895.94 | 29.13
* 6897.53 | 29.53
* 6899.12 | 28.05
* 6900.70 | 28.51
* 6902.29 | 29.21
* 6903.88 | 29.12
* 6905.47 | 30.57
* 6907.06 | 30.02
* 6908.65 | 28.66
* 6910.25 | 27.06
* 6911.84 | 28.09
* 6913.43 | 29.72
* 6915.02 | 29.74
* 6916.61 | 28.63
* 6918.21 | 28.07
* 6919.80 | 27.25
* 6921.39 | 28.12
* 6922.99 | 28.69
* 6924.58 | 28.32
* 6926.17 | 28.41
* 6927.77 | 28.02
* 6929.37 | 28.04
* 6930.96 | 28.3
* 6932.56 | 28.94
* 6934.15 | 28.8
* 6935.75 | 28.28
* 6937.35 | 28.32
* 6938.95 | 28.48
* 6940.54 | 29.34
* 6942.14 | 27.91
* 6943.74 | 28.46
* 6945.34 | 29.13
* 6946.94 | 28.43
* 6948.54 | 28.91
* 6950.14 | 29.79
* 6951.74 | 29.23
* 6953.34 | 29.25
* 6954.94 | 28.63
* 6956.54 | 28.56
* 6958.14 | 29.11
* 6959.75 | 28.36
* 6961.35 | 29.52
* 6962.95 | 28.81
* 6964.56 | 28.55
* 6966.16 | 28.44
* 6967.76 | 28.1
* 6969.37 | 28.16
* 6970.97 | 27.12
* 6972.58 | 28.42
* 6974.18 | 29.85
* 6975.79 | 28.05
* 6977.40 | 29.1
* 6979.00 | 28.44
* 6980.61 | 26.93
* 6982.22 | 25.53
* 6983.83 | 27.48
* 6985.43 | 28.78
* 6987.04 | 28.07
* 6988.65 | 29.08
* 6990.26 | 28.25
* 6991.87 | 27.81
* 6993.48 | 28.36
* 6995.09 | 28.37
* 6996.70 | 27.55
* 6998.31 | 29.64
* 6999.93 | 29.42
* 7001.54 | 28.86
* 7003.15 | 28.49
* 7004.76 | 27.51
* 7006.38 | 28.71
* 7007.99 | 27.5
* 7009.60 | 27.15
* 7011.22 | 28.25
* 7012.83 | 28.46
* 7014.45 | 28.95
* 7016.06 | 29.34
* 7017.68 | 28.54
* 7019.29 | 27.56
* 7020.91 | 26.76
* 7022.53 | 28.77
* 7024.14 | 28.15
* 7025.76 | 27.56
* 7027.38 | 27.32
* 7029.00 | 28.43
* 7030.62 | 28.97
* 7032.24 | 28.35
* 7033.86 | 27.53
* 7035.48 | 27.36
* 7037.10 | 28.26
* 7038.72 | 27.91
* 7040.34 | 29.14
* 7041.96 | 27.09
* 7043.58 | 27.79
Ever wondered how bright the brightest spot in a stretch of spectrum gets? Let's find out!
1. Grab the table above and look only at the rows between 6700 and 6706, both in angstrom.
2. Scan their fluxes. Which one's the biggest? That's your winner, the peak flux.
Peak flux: 29.86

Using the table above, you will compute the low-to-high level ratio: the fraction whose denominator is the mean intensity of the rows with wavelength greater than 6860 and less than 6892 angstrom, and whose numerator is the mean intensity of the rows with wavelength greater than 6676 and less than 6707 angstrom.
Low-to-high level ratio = 1.02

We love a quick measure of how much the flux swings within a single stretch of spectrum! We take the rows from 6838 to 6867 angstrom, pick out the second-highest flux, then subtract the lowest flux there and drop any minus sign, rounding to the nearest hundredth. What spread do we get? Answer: 2.76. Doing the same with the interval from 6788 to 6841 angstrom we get 2.31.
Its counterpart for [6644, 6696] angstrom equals 3.93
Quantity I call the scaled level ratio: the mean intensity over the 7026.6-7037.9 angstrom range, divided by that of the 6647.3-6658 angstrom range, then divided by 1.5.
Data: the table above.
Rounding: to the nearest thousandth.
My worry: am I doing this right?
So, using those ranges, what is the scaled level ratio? 0.616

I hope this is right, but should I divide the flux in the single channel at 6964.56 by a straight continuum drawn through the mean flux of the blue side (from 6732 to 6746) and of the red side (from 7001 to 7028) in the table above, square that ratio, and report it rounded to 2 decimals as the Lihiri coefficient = 1.01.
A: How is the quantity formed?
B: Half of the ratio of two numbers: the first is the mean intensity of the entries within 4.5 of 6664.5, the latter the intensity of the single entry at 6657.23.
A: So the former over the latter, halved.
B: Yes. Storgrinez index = 0.479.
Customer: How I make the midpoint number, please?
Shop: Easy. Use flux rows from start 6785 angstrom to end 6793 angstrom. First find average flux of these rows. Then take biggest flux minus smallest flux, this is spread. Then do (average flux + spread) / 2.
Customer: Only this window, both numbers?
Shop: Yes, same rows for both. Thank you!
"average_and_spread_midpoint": 15.3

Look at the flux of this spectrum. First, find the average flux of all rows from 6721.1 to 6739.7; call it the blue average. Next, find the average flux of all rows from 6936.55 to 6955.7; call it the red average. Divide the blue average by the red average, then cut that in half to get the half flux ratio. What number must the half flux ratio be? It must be 0.511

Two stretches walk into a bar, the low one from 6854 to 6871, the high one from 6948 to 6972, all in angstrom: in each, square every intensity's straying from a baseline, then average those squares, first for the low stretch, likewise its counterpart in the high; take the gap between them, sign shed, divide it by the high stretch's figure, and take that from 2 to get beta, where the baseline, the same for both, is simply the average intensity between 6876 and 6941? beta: 1.66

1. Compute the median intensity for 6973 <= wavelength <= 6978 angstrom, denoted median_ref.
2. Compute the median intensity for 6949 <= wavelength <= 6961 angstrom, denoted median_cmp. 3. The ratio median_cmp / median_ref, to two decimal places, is 1.00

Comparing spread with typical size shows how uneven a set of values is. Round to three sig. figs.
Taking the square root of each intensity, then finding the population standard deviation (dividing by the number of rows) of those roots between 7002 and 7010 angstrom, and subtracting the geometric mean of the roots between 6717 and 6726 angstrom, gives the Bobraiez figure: -5.33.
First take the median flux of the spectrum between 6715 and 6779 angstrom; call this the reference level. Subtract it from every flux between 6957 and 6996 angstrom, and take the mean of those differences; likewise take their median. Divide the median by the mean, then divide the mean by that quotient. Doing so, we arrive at -1.2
